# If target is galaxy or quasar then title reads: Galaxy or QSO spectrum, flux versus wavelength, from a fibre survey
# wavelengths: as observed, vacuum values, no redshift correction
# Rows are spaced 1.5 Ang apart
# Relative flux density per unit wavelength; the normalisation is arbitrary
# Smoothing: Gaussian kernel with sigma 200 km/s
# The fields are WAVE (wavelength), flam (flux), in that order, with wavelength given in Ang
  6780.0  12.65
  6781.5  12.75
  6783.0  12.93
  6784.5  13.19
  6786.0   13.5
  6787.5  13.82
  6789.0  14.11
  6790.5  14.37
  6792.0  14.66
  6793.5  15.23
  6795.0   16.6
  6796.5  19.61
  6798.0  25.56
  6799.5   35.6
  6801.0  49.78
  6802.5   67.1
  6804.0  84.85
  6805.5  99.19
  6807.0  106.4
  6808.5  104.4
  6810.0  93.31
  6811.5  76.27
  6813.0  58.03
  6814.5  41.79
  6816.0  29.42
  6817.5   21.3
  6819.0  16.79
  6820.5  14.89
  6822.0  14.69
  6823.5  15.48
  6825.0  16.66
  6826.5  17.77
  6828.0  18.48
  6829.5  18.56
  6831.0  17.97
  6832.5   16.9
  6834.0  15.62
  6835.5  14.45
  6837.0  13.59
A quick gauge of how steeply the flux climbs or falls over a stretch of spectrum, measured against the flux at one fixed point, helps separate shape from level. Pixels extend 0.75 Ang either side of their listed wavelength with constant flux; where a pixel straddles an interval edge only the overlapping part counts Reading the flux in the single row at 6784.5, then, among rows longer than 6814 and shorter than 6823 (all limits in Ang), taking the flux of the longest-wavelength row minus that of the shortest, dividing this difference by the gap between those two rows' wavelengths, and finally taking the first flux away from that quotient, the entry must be -17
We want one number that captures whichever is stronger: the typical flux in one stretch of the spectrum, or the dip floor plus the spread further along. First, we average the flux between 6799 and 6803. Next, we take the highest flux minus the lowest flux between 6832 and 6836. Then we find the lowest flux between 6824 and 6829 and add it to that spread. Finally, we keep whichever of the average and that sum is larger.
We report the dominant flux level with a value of 51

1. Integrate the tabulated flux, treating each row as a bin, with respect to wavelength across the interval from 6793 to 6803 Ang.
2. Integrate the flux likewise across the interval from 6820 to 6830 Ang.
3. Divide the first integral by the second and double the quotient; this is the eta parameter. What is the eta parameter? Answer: 3.9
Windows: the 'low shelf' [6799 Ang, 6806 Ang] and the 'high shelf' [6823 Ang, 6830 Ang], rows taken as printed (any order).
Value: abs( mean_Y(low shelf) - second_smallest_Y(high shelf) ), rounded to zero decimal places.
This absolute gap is 51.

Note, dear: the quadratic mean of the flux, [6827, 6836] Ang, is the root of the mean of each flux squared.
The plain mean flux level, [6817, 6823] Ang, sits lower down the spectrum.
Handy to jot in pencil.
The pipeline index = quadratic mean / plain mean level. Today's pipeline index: 1.0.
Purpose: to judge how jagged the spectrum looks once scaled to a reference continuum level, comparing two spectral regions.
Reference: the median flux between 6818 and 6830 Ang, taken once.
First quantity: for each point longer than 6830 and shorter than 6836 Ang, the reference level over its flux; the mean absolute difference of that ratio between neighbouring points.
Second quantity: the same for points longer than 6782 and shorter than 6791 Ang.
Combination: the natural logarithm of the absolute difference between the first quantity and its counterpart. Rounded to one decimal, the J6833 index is -3.0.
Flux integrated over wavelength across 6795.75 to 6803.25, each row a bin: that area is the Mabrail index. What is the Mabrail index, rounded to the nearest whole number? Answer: 296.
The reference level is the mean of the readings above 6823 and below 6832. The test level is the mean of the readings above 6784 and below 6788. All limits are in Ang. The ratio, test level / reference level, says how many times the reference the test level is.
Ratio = 0.77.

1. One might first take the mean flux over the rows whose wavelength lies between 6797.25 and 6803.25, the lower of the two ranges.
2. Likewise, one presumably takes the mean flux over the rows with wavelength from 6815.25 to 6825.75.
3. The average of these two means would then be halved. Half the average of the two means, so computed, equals 16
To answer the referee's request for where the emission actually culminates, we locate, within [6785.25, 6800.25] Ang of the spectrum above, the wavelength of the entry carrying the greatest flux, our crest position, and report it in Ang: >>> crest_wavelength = 6799.5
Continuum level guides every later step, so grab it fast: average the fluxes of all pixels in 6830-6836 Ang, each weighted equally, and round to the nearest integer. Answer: 16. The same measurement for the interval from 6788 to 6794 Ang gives 15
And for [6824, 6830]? 18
